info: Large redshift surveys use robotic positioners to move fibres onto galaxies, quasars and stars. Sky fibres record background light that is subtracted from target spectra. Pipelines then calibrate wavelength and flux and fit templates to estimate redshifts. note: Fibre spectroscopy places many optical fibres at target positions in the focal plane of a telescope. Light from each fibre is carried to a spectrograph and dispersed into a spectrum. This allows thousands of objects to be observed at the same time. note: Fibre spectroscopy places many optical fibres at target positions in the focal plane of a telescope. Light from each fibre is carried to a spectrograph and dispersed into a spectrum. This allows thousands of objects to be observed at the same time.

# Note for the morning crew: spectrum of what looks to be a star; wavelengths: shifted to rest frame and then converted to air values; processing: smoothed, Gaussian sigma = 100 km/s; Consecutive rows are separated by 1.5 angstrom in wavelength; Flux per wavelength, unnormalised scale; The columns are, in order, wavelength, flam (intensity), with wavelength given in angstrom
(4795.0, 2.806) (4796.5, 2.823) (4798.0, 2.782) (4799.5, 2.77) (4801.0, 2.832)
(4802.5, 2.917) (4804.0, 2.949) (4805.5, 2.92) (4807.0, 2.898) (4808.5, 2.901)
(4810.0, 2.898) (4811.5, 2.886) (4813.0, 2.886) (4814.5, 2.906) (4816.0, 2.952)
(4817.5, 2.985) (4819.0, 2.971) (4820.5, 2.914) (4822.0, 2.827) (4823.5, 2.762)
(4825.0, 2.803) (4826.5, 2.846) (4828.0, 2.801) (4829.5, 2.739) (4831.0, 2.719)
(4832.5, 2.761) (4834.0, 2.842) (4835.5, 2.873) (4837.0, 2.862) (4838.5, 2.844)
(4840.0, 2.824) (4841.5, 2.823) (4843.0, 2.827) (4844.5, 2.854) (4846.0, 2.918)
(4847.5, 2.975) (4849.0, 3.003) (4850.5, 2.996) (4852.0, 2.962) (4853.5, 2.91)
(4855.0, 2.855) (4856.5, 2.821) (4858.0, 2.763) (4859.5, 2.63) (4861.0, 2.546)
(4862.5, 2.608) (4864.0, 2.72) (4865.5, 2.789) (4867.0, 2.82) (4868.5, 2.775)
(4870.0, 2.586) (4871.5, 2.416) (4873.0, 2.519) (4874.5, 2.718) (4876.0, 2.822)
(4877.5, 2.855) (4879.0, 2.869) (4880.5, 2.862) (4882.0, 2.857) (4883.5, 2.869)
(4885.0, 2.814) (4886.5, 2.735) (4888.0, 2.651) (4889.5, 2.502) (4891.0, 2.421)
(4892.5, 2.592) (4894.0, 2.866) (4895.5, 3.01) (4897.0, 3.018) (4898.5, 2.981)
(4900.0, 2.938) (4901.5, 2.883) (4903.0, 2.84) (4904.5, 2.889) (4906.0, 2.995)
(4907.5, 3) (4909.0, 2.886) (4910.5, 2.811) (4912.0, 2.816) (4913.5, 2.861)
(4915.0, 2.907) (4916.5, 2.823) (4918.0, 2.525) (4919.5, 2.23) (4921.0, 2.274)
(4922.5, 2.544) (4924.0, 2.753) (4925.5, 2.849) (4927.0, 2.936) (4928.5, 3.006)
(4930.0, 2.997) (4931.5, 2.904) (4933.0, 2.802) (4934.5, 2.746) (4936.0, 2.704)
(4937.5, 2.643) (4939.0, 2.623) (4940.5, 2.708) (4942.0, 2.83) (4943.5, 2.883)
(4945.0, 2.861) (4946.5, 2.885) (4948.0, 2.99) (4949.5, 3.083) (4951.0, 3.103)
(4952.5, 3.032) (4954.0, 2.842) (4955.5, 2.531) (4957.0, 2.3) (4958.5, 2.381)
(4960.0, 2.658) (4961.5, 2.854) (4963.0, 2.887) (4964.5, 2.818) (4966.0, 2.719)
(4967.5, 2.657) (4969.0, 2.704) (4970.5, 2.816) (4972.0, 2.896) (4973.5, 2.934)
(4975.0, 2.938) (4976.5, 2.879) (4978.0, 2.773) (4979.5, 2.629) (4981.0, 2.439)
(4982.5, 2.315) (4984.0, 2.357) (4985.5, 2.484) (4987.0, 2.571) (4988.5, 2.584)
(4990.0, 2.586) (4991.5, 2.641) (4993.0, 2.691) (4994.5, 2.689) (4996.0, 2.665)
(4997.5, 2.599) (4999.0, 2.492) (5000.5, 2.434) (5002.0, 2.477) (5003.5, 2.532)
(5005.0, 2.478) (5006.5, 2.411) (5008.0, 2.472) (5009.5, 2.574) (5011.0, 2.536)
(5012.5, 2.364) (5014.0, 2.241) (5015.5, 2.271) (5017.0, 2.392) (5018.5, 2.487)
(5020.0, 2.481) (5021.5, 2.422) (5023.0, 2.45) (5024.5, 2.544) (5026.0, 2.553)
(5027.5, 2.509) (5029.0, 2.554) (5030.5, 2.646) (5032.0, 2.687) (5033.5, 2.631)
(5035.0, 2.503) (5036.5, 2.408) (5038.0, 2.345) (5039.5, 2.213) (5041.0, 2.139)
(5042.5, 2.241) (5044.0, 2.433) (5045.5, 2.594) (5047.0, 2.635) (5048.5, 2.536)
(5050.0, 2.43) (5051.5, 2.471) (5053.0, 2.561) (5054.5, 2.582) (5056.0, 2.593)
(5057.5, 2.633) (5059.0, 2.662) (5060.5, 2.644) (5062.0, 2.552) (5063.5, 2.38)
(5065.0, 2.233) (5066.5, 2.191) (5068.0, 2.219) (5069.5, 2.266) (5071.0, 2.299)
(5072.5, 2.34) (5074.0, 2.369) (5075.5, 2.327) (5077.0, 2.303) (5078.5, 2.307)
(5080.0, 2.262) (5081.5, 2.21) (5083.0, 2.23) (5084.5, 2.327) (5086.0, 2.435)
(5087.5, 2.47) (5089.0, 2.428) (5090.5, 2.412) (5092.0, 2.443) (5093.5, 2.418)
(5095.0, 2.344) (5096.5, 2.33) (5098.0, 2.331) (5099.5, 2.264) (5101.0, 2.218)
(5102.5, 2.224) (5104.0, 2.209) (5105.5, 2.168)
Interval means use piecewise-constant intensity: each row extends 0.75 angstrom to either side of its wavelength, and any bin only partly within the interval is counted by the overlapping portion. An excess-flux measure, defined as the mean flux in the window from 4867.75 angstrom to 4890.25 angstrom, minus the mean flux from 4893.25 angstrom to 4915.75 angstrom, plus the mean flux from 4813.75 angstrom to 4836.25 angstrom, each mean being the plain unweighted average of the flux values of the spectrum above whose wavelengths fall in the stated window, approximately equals 2.66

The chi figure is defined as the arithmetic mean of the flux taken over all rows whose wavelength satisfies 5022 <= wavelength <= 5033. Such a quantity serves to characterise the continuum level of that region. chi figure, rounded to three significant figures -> 2.56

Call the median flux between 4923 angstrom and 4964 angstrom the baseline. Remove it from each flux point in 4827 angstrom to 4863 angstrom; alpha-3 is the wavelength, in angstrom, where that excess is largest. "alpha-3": 4849.0 angstrom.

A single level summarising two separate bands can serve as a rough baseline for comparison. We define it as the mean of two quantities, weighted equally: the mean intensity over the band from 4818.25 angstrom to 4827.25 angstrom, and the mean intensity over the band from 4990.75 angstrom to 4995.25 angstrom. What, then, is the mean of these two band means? 2.76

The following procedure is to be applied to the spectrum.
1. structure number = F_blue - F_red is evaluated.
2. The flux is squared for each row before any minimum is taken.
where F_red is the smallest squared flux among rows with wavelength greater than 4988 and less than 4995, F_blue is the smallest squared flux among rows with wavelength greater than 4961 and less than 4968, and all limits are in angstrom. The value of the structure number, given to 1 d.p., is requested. 0.4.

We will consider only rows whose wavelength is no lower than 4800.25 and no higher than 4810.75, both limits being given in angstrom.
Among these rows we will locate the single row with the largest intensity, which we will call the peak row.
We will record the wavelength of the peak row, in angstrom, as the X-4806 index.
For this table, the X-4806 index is 4804.0 angstrom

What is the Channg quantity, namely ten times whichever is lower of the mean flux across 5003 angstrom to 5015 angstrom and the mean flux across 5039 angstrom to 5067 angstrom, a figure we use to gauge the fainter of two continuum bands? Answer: 24.5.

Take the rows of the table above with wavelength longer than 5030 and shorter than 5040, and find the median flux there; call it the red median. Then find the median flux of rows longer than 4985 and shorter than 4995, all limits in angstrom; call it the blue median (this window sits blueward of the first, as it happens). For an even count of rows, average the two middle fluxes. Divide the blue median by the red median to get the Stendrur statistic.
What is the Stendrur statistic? 1.03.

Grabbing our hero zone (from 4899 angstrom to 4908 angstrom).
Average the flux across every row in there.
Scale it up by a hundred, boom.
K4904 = 292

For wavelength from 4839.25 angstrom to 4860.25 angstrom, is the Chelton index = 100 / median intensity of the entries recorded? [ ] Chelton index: 35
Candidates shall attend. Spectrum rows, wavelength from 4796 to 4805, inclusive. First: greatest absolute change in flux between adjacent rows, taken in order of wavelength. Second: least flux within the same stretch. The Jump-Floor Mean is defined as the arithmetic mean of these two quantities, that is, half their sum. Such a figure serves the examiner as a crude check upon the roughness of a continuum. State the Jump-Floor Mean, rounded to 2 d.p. 1.43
